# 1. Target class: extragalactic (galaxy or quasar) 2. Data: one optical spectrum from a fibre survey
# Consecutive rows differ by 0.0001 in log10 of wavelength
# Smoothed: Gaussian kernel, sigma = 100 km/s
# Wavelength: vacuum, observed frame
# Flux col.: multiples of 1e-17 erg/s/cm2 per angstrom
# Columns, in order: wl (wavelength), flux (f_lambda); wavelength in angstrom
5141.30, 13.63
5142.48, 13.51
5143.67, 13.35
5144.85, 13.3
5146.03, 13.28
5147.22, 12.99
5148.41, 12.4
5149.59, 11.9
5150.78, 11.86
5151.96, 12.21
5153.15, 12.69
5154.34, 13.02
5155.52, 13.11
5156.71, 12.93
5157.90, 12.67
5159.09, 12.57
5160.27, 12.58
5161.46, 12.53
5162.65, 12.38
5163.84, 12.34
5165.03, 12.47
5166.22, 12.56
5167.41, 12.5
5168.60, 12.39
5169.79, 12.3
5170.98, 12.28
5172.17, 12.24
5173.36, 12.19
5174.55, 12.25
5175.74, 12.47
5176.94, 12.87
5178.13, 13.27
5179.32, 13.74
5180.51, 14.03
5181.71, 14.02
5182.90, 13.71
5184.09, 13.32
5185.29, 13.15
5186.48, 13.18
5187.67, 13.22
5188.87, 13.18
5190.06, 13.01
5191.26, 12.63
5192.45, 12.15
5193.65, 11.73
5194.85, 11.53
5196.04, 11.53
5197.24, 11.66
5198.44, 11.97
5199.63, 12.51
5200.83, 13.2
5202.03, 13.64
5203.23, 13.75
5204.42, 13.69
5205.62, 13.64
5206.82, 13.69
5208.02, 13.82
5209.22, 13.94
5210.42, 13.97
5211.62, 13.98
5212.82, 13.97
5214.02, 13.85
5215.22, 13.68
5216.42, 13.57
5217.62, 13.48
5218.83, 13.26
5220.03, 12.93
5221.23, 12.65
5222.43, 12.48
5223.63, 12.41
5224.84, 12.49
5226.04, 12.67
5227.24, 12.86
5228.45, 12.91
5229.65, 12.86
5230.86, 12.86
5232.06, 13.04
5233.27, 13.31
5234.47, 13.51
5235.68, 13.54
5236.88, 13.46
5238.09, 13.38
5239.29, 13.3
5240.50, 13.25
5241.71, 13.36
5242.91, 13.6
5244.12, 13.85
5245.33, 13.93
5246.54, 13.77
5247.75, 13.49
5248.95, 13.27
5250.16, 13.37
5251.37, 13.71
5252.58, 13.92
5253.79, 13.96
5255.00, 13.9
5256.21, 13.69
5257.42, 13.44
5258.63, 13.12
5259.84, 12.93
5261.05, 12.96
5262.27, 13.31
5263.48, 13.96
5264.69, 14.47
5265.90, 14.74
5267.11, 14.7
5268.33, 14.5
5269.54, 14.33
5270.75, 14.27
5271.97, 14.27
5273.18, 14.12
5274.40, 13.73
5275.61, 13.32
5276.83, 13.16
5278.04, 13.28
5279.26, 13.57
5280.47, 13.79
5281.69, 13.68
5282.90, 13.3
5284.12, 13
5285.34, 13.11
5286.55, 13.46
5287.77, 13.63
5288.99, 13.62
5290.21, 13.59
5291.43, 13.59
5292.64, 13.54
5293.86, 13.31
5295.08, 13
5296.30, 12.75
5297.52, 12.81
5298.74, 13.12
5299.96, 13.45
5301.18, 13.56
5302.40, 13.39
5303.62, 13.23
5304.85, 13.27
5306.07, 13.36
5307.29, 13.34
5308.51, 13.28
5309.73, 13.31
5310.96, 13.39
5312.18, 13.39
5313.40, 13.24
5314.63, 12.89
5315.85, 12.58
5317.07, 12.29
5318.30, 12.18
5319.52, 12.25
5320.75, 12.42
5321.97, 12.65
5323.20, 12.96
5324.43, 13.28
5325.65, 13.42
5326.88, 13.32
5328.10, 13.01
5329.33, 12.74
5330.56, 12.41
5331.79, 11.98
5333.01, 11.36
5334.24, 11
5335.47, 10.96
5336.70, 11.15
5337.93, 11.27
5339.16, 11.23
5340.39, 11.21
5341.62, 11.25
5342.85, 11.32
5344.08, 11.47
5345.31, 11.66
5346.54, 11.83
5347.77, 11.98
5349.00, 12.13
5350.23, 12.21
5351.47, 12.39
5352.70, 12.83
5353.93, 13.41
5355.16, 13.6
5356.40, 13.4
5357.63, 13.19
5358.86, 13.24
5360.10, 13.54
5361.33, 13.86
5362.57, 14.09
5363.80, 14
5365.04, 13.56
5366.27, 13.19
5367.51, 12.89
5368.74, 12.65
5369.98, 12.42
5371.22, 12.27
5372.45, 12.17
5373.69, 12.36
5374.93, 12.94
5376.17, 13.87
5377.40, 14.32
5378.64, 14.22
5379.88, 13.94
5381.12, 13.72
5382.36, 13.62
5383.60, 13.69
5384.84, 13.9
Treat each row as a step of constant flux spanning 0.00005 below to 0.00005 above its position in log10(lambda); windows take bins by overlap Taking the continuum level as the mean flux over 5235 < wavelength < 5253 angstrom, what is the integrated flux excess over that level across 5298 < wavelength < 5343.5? -45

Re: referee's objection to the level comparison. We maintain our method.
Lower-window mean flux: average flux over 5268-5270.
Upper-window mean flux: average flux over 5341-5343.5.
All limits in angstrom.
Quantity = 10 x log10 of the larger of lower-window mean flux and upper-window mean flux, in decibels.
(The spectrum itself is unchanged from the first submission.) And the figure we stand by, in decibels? 11.6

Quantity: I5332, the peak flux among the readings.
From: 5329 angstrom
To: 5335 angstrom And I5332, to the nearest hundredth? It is 12.74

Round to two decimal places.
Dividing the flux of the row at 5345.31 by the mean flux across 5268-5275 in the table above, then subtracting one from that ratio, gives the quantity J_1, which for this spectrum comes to -0.18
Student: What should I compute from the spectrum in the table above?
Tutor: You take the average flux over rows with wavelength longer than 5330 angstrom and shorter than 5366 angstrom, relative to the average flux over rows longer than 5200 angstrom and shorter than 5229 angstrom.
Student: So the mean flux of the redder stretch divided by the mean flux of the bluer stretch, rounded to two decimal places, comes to 0.92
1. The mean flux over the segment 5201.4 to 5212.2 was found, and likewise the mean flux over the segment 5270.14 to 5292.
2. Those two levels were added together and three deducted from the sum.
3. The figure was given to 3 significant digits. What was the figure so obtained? 24.4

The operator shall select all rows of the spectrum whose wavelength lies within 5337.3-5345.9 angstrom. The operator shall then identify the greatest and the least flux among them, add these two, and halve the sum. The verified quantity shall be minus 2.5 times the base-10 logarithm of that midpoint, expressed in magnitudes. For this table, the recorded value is -2.65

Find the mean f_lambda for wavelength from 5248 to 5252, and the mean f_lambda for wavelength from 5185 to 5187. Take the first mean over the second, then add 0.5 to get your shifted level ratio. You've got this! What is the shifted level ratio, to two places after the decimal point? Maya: 1.52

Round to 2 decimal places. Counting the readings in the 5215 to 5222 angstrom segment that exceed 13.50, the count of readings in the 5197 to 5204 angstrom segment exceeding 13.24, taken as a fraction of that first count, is 1.00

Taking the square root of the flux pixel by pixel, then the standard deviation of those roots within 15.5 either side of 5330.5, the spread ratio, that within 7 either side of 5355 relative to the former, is 0.7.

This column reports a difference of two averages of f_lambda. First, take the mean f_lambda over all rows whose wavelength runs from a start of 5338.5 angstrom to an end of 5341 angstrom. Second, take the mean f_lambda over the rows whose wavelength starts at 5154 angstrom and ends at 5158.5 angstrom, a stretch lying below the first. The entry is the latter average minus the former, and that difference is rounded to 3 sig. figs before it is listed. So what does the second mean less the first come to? 1.71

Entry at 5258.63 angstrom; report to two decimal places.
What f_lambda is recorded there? 13.12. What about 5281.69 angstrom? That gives 13.68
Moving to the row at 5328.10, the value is 13.01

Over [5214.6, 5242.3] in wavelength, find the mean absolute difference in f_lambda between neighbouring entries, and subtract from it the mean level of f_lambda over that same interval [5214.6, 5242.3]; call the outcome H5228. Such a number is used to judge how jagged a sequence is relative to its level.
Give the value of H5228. -13.0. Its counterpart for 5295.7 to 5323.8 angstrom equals -12.8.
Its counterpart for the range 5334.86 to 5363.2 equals -12.1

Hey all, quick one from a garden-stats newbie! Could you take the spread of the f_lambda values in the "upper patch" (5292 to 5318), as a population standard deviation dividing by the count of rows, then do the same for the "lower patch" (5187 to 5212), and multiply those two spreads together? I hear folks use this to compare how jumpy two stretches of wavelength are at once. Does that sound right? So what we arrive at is 0.28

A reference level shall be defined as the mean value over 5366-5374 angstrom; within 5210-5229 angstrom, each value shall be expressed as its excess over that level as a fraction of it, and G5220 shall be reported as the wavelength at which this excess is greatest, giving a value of 5211.62 angstrom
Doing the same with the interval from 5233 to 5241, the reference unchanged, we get 5235.68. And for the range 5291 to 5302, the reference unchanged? 5291.43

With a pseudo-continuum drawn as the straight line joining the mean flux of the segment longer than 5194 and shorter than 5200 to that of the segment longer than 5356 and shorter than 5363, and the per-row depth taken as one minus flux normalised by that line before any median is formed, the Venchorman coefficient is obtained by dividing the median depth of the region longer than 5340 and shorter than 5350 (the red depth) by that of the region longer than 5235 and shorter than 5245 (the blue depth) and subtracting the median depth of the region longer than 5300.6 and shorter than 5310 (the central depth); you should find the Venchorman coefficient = -1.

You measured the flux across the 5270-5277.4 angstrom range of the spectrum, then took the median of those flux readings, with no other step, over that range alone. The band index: 13.9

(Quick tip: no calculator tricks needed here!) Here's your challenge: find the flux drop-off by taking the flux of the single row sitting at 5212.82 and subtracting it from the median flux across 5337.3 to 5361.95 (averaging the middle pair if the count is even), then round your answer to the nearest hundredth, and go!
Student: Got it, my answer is -1.80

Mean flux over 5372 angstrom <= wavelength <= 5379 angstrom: 13.3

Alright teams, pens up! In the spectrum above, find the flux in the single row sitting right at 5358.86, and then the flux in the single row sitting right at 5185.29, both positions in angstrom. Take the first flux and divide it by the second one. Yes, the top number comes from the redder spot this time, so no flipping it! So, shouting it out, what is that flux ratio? 1.01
